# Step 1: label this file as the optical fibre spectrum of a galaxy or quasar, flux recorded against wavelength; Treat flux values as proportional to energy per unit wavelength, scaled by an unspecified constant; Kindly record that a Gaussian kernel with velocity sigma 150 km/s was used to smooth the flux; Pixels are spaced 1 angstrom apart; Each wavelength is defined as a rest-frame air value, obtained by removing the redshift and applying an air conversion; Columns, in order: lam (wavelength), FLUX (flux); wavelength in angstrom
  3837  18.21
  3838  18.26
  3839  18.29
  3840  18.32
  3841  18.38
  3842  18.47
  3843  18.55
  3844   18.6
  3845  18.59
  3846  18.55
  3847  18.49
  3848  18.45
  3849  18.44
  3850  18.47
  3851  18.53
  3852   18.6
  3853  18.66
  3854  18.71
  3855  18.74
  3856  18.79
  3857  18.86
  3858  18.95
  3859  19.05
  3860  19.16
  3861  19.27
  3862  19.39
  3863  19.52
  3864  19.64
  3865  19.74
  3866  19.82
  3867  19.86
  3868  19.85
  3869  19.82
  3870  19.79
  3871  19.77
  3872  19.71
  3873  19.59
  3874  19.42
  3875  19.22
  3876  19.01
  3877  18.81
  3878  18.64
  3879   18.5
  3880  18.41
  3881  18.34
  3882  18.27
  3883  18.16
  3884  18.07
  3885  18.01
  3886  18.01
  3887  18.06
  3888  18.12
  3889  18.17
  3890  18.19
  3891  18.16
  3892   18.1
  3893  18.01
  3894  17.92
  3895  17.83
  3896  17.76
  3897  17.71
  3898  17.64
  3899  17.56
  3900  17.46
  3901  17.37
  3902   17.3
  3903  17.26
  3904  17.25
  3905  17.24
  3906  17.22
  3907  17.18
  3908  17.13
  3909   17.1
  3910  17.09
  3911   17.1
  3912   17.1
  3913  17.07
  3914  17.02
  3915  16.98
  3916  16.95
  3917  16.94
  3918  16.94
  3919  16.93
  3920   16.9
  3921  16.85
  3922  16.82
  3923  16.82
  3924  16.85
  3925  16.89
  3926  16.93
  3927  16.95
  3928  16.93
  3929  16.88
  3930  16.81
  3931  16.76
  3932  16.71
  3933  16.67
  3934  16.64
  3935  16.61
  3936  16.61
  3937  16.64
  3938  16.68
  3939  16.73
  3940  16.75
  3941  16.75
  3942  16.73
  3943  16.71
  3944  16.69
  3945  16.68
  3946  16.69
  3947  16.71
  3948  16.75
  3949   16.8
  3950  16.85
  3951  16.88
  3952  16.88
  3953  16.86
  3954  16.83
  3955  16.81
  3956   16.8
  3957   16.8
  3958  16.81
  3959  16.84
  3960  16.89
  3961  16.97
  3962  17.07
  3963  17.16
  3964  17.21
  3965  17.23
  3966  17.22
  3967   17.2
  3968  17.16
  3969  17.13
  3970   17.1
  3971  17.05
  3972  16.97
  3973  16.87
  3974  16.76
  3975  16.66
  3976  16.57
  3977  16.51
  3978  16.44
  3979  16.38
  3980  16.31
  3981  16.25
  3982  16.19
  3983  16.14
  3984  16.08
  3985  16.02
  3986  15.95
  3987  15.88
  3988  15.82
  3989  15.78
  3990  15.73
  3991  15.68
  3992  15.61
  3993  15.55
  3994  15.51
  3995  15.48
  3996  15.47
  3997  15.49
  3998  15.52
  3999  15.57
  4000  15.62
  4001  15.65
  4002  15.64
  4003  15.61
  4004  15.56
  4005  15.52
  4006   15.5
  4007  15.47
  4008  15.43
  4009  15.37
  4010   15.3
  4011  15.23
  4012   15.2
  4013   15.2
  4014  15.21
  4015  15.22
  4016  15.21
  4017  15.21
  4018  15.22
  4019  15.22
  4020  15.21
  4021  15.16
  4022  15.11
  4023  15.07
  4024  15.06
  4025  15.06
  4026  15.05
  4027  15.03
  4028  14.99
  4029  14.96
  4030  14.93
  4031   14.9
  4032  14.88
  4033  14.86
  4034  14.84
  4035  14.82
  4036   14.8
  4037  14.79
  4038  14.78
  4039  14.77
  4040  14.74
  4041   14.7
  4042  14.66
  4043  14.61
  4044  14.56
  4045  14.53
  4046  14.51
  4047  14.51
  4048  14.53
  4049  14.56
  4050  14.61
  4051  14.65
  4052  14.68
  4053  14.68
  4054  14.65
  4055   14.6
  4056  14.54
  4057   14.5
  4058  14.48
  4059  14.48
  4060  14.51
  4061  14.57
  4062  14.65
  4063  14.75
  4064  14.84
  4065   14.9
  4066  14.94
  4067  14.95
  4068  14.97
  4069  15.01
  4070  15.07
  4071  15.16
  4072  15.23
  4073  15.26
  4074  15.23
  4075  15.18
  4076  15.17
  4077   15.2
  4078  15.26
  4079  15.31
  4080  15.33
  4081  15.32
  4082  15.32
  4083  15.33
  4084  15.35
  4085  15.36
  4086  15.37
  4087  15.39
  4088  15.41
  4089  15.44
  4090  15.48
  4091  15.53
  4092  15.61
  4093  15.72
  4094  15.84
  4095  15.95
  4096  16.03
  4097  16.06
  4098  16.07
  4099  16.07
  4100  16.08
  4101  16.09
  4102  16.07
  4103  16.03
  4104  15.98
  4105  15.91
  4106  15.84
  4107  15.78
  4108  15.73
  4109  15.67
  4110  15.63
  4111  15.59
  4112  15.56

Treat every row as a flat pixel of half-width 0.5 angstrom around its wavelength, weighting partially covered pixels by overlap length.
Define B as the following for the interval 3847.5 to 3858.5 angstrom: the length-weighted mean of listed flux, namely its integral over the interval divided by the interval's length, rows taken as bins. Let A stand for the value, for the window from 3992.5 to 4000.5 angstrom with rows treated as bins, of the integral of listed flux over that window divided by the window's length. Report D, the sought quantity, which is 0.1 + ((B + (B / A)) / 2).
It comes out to 10.0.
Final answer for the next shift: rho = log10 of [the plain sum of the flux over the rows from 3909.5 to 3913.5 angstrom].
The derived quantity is 1.83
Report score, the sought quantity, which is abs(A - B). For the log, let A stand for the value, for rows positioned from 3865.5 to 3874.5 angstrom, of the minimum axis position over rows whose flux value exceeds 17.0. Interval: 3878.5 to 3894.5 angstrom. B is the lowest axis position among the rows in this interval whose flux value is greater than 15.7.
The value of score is 13 angstrom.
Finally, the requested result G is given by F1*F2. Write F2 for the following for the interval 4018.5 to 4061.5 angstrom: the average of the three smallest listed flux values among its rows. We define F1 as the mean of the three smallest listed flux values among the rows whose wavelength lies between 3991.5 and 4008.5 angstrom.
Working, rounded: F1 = 15.5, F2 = 14.5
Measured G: 224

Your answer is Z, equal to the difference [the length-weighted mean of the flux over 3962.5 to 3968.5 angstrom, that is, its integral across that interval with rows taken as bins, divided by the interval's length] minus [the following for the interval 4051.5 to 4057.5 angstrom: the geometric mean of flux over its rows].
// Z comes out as 2.6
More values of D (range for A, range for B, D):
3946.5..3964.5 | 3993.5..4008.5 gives 8.3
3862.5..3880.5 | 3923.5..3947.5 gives 8.9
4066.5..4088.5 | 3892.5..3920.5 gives 9.3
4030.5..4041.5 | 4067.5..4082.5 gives 8.2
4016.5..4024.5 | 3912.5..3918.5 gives 9.2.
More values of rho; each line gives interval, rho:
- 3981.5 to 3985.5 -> 1.81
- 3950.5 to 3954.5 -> 1.83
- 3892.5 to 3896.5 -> 1.85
